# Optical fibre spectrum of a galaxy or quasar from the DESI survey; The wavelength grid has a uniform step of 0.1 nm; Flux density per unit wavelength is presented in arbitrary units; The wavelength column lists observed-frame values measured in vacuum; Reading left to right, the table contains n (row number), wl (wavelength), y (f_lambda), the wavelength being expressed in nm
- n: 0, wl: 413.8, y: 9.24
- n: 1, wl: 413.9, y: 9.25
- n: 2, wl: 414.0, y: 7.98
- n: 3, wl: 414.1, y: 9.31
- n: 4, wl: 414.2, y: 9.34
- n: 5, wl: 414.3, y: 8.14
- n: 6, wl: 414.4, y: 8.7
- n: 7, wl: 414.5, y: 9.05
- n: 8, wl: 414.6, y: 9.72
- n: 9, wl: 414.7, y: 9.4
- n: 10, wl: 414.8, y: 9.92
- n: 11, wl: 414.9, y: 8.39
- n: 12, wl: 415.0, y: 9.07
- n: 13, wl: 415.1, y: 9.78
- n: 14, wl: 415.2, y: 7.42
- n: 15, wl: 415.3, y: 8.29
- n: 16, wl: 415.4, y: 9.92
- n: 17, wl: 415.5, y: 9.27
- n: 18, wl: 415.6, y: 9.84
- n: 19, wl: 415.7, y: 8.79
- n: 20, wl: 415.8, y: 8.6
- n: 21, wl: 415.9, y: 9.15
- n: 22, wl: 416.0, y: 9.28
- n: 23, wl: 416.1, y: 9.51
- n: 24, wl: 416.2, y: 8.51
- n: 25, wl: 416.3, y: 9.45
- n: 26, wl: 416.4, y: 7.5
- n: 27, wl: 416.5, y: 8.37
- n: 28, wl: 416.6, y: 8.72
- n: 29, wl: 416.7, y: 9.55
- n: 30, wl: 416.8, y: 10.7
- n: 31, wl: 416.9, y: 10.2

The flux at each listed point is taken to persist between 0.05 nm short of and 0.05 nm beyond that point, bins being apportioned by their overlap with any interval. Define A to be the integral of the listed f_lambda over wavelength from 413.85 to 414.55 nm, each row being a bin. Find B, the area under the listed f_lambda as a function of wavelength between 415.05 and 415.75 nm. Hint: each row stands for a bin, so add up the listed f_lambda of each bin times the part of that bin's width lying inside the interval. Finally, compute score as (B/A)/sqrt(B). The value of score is 0.407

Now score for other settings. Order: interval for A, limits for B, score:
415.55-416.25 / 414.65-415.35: 0.392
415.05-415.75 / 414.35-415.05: 0.400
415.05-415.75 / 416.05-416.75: 0.392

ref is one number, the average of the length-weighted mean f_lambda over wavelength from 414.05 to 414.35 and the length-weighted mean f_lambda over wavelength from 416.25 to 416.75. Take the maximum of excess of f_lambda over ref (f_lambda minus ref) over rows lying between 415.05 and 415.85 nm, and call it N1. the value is 1.10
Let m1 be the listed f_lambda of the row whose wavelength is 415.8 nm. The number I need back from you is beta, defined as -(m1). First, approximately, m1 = 8.6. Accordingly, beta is -8.6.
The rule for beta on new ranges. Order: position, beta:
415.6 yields -9.8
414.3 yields -8.1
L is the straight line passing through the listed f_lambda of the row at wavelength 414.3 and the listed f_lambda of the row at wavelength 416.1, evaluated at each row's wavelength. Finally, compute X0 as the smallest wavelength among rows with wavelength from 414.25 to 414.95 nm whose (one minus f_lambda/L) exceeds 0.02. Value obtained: 414.9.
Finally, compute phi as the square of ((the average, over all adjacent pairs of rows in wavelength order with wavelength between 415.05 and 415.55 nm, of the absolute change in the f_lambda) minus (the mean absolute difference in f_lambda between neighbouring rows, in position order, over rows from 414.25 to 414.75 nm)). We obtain 0.81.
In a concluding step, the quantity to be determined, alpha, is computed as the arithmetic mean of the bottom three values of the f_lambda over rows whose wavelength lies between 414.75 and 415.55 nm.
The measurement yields 8.03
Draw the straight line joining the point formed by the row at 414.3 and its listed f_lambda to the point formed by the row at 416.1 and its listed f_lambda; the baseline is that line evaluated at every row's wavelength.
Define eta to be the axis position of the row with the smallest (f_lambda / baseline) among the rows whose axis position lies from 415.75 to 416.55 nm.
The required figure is 416.4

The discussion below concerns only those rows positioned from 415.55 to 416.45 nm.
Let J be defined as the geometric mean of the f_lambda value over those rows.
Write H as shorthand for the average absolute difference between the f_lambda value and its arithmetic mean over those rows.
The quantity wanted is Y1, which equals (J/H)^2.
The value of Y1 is 272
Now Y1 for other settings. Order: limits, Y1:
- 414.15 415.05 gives 394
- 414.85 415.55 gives 149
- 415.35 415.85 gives 378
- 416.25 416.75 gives 192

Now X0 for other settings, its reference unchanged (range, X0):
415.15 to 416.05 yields 415.2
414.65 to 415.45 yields 414.9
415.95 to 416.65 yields 416.2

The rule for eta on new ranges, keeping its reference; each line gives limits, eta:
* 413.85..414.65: 414.3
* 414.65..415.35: 415.2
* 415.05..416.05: 415.2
